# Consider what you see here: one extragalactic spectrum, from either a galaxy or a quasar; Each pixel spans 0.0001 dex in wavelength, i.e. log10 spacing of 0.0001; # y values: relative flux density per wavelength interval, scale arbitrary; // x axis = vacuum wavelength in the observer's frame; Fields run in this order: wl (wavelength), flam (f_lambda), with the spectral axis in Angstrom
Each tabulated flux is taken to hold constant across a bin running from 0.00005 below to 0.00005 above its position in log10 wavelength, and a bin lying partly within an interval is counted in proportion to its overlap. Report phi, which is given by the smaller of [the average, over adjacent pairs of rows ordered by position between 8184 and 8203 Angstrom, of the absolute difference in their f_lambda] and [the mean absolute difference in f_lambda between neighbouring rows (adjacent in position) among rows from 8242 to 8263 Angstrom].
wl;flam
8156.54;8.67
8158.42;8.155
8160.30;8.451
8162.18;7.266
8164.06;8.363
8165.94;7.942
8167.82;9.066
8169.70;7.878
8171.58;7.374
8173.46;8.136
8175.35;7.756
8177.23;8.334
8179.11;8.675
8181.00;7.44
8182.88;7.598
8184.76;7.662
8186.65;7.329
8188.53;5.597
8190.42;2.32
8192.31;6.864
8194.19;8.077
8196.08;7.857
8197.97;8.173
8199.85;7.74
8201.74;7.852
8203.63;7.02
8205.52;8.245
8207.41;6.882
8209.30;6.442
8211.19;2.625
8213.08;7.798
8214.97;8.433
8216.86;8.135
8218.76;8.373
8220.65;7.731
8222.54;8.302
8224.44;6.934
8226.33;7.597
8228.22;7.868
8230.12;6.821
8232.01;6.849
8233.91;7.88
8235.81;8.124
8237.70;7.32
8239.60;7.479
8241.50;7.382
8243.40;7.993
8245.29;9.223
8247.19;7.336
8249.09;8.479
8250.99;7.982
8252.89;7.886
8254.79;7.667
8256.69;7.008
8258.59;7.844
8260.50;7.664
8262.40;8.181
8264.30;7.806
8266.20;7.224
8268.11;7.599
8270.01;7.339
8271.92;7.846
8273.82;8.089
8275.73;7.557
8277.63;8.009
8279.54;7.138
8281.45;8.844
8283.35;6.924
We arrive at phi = 0.73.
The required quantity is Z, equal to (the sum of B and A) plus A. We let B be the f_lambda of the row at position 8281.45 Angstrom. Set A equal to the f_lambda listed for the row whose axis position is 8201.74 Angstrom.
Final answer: 24.5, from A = 7.852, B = 8.844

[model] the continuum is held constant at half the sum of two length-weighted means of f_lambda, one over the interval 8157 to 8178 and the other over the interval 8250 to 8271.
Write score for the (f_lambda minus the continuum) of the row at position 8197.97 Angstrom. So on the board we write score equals 0.3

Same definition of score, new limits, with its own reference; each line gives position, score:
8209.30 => -1.4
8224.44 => -0.9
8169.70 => 0.0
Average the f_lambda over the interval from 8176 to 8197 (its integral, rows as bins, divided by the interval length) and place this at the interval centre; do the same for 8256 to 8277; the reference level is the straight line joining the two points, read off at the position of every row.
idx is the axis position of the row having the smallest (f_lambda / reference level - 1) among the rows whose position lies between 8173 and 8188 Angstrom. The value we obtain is 8186.65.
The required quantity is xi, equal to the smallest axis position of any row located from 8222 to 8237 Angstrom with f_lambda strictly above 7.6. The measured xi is 8222.54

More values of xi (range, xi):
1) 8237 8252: 8243.40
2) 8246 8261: 8249.09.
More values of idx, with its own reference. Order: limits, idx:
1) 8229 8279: 8230.12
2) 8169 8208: 8190.42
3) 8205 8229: 8211.19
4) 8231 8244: 8232.01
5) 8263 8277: 8266.20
